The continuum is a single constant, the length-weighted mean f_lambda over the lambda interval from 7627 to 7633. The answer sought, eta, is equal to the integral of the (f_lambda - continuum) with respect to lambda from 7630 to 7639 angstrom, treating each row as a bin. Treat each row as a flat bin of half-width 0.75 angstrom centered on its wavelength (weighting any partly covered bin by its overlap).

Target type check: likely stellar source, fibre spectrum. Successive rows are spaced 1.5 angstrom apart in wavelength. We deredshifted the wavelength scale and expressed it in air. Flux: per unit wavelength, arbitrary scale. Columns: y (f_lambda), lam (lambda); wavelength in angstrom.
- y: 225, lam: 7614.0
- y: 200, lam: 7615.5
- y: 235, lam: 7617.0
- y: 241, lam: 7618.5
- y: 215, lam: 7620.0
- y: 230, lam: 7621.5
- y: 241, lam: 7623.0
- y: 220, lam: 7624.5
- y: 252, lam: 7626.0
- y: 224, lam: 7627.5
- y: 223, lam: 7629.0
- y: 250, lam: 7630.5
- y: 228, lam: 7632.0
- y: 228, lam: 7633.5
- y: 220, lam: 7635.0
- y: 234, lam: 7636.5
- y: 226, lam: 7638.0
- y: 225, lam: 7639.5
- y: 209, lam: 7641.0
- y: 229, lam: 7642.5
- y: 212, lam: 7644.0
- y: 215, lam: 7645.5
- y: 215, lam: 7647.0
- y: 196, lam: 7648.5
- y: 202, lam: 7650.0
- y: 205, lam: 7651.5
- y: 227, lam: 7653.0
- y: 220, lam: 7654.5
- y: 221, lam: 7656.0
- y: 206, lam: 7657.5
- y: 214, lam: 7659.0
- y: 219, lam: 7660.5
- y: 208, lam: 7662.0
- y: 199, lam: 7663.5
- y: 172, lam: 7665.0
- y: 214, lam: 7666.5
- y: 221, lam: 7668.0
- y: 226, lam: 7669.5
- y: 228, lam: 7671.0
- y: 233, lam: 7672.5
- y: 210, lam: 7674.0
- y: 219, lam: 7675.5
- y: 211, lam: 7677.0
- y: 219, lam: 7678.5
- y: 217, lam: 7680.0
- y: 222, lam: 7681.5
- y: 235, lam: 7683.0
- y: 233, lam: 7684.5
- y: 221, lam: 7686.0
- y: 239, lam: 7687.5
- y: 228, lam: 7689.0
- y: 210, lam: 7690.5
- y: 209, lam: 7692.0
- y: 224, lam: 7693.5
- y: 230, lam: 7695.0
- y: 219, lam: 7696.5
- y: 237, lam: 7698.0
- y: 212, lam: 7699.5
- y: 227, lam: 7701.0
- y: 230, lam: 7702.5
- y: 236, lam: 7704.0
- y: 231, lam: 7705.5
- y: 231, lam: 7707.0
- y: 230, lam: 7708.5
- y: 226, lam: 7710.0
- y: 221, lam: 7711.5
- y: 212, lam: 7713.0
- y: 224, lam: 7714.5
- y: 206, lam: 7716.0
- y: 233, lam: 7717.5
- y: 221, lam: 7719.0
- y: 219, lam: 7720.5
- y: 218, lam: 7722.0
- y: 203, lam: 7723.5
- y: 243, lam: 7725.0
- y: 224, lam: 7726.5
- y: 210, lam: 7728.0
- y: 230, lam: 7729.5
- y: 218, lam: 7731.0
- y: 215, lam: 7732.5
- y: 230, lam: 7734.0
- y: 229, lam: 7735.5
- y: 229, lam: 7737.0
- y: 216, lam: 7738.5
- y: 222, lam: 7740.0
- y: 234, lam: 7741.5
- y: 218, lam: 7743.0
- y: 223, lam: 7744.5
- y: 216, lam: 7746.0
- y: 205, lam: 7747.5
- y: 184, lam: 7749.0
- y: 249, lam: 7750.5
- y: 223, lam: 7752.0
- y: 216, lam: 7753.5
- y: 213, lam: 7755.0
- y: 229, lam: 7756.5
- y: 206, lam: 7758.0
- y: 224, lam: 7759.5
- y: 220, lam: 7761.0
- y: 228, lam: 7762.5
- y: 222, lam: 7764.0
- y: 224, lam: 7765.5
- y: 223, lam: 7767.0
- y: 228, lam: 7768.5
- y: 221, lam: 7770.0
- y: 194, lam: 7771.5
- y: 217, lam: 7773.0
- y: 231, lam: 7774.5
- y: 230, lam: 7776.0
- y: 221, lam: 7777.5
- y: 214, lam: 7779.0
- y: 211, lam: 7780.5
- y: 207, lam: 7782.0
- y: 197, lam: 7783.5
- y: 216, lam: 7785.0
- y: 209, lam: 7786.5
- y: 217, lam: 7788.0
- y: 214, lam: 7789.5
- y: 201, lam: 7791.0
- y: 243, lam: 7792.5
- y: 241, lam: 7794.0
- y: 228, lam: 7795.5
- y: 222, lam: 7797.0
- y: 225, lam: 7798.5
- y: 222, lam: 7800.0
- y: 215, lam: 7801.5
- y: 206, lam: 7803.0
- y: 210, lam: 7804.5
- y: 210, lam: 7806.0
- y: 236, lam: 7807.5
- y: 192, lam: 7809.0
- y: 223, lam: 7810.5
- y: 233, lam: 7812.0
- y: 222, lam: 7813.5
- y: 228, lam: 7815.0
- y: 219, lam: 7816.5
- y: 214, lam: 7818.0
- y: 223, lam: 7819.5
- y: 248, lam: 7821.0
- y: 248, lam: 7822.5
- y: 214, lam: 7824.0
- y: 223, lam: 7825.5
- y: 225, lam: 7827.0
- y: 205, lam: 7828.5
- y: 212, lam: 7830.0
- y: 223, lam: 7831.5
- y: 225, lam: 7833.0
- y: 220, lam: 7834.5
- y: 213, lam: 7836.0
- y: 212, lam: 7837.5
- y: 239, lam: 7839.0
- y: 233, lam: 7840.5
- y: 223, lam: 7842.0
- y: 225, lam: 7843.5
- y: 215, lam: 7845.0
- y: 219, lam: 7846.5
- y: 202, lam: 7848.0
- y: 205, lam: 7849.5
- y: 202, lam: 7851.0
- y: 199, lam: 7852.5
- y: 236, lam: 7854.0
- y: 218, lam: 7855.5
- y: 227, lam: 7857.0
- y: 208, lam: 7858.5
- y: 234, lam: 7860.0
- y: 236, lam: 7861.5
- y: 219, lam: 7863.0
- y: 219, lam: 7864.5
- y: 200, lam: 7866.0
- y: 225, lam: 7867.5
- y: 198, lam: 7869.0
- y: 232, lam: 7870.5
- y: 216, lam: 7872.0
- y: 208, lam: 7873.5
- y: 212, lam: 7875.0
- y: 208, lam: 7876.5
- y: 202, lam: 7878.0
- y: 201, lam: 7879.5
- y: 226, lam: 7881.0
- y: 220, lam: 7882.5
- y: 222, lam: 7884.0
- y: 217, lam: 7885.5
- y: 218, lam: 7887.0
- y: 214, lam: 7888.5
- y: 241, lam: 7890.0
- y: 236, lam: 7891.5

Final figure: -10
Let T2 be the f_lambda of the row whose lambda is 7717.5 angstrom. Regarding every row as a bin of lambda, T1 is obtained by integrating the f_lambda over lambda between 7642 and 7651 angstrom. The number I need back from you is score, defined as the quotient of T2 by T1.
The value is 0.123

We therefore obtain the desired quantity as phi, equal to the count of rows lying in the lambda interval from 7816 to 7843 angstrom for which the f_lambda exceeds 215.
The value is 12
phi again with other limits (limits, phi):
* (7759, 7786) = 13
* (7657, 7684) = 10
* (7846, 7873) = 11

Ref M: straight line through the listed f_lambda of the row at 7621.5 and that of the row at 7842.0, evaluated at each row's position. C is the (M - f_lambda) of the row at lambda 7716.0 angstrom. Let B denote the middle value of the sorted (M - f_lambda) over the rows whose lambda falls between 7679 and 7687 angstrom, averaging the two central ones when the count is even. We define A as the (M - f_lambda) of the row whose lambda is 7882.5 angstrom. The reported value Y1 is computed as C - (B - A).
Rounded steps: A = 2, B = 6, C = 21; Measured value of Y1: 17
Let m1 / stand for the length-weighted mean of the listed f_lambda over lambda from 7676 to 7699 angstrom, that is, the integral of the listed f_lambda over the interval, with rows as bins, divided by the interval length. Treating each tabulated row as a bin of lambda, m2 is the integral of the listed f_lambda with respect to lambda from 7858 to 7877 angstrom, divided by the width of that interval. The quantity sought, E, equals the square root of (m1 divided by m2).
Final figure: 1.02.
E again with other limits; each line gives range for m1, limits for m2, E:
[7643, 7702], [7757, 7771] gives 0.99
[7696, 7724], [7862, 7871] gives 1.02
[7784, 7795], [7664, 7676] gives 1.01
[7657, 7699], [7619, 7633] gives 0.97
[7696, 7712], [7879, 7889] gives 1.02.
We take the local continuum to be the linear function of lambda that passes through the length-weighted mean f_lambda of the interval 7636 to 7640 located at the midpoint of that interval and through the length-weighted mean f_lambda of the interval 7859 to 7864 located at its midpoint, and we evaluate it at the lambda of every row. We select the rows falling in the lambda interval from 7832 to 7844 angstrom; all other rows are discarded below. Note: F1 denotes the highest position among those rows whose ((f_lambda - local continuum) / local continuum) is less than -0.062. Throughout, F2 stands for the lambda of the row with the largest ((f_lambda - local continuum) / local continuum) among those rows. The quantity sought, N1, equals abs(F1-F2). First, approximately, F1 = 7837.5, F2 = 7839.0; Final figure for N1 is 1.5 angstrom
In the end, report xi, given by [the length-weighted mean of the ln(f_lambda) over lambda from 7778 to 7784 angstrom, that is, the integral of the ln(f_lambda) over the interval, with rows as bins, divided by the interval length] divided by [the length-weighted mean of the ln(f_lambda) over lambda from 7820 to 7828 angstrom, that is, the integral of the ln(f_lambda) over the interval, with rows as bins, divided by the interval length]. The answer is 0.98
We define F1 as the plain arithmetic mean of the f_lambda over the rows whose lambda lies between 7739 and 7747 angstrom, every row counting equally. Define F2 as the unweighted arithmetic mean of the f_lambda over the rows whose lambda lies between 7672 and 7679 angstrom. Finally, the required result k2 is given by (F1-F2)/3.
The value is 1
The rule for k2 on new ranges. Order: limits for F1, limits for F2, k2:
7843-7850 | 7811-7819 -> -3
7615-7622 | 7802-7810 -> 4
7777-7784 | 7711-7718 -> -3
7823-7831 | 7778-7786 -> 2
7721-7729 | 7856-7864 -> -2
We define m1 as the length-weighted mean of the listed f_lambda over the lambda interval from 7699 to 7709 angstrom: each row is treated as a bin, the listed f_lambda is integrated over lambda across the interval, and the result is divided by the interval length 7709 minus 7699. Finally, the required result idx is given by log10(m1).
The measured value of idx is 2.36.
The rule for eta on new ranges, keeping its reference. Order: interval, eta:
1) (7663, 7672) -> -184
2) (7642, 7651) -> -185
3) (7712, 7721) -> -110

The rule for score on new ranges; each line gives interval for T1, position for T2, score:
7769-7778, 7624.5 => 0.112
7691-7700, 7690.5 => 0.105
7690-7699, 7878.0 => 0.101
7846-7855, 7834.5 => 0.116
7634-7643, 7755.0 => 0.106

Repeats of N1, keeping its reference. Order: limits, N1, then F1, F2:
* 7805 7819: 1.5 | 7809.0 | 7807.5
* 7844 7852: 4.5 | 7851.0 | 7846.5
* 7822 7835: 7.5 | 7830.0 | 7822.5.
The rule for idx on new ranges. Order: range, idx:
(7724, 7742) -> 2.35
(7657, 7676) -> 2.33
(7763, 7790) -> 2.34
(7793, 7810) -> 2.34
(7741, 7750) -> 2.33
